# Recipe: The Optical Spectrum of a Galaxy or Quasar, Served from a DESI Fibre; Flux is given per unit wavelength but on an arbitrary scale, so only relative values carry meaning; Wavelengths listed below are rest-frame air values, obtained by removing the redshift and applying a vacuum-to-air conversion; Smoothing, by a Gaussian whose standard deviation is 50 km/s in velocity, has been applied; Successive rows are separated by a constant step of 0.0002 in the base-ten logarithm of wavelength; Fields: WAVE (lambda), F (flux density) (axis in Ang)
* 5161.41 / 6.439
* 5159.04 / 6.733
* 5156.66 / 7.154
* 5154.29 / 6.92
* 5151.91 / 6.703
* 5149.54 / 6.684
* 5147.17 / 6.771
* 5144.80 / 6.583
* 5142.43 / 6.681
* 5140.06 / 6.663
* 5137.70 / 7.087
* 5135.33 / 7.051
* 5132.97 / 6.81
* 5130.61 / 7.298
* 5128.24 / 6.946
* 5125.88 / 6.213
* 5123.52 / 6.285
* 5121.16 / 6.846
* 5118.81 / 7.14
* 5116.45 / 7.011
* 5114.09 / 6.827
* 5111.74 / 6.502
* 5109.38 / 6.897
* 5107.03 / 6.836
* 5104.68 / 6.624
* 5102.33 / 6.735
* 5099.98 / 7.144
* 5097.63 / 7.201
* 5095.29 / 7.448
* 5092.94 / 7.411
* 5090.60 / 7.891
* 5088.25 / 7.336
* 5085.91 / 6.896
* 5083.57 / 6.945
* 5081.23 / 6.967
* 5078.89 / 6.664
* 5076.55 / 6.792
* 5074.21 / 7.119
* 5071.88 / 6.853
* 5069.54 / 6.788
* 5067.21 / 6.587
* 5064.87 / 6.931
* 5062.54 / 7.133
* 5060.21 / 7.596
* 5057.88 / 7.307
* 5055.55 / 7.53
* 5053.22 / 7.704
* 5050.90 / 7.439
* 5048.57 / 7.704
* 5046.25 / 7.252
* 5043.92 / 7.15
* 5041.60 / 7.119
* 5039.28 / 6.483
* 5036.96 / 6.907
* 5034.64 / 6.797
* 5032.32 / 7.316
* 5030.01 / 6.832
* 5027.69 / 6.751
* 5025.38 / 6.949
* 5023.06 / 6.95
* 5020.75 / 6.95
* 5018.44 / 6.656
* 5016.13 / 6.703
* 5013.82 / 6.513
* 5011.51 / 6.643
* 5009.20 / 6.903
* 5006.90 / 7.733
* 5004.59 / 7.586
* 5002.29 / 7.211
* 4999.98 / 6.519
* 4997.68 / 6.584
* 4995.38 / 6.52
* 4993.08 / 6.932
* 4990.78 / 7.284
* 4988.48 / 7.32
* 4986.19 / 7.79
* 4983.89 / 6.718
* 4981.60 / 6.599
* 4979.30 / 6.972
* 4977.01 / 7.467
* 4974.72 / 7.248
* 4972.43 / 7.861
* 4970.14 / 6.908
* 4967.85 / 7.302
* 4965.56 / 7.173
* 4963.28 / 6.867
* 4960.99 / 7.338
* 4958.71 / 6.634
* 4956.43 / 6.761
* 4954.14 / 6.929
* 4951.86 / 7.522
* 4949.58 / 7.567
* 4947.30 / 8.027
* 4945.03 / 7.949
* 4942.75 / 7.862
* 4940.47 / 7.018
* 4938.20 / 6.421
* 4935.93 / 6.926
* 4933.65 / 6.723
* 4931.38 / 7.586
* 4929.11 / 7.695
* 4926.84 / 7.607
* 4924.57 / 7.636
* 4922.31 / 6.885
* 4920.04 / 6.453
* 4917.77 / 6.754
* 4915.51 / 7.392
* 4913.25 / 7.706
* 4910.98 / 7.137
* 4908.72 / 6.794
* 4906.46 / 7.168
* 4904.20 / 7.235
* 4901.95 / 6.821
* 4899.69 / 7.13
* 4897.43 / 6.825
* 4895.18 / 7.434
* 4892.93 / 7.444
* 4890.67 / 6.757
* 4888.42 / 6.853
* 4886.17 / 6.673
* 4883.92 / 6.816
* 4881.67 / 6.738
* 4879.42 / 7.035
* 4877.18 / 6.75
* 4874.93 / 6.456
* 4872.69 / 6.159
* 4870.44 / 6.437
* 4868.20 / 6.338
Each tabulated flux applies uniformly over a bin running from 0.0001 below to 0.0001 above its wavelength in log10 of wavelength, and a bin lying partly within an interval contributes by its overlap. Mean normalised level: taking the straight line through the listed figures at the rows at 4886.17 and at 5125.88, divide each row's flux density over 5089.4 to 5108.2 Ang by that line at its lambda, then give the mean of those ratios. 1.14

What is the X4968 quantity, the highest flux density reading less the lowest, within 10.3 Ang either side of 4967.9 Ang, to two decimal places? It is 1.23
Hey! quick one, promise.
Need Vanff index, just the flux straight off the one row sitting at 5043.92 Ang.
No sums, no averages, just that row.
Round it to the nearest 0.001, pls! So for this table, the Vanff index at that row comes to 7.150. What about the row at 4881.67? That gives 6.738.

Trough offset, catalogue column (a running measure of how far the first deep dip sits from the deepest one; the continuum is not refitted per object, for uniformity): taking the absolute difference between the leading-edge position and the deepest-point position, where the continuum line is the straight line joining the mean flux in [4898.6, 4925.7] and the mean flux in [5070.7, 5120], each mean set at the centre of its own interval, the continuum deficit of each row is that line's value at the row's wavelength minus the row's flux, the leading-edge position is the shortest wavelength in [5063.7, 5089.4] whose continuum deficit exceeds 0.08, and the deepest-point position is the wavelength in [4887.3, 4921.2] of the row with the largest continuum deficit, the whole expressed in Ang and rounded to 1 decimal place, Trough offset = 144.8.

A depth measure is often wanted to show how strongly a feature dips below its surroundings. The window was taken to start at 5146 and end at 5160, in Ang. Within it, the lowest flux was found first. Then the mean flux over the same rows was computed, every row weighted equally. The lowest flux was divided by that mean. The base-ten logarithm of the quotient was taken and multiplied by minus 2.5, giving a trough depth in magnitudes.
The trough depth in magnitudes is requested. 0.023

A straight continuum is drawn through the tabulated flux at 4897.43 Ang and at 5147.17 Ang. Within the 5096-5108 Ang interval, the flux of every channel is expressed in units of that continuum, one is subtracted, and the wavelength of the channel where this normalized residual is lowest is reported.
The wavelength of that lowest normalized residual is 5104.68 Ang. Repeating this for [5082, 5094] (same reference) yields 5085.91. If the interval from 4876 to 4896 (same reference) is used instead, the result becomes 4886.17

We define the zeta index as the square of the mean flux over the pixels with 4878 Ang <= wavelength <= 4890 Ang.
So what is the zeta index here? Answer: 47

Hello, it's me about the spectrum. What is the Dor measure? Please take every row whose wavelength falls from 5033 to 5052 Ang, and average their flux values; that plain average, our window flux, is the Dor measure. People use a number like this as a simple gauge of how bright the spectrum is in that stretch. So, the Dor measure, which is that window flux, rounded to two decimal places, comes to 7.11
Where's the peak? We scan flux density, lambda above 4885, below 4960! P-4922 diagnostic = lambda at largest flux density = 4947.30 Ang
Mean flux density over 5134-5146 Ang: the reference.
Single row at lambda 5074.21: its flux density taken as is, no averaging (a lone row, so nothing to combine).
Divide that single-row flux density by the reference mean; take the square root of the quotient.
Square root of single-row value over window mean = 1.02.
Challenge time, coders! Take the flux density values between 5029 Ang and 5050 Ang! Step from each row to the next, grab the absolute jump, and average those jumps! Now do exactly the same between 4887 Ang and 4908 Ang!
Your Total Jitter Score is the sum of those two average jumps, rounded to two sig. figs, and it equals 0.66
